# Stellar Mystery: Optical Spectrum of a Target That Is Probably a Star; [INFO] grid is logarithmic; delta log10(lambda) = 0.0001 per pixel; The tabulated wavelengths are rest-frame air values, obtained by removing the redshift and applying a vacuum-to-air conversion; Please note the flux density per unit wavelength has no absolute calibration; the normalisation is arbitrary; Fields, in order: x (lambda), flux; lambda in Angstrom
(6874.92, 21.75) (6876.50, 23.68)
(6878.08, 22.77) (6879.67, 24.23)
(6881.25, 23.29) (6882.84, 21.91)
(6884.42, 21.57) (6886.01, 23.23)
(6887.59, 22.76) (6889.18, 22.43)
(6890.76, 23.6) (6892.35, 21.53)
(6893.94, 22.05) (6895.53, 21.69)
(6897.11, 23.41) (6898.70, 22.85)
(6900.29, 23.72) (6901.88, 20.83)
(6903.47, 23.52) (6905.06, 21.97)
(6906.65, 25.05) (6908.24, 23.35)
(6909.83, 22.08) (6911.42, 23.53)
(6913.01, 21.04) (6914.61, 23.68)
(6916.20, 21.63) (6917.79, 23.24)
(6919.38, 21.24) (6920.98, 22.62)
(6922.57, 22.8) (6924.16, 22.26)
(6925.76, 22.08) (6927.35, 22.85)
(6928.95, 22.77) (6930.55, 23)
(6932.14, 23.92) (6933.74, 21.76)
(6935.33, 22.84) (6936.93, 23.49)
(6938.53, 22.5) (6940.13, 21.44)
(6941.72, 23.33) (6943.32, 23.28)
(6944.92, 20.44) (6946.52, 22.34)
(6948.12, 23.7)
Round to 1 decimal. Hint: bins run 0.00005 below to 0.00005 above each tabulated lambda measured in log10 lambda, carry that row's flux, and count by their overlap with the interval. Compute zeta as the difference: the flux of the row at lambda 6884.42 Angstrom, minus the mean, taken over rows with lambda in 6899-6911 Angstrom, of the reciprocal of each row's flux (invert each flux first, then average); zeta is 21.5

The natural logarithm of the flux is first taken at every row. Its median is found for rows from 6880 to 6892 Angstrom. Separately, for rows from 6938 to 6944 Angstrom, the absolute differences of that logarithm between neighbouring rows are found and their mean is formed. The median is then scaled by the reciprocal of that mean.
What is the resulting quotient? 70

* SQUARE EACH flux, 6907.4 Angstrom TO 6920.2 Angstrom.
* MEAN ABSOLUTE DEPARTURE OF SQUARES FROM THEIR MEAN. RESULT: 44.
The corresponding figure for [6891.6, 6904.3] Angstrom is 41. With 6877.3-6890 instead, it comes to 28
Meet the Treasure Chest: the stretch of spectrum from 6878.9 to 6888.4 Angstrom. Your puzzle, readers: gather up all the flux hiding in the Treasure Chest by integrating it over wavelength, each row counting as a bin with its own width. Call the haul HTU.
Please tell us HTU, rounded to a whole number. 217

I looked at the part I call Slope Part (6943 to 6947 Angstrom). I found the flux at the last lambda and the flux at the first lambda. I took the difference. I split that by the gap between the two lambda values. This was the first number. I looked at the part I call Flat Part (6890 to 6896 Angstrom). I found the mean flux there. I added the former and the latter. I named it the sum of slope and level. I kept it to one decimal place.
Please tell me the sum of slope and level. 21.9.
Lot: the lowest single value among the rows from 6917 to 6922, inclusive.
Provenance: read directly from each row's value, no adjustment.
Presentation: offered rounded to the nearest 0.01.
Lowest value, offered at 21.24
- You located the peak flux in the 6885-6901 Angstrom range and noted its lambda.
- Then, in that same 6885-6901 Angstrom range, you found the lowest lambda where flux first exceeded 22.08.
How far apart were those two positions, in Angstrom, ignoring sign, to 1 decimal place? 14.3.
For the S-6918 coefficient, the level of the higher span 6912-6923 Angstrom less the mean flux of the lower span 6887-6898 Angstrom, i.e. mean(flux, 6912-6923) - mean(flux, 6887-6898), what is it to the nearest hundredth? -0.17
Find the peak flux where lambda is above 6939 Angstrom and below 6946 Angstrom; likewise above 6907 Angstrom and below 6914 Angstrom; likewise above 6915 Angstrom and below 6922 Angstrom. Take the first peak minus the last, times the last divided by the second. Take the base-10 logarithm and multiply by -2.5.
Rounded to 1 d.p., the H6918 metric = 2.6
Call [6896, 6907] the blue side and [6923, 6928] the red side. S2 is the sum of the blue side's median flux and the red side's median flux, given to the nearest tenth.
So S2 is 45.7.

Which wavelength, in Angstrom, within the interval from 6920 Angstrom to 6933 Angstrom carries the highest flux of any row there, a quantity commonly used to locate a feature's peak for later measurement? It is 6932.14 Angstrom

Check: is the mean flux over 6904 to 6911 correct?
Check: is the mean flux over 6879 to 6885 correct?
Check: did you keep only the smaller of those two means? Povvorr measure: 22.8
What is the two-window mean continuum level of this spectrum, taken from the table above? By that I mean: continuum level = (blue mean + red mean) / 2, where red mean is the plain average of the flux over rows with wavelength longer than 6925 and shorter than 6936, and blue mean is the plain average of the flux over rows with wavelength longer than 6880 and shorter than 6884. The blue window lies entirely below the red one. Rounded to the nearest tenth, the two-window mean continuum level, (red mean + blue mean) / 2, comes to 22.7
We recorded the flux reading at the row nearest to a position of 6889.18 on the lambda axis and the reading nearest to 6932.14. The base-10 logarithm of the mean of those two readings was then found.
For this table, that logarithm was 1.365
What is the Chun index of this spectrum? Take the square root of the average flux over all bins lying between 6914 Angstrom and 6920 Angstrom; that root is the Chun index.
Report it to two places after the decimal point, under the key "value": 4.74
